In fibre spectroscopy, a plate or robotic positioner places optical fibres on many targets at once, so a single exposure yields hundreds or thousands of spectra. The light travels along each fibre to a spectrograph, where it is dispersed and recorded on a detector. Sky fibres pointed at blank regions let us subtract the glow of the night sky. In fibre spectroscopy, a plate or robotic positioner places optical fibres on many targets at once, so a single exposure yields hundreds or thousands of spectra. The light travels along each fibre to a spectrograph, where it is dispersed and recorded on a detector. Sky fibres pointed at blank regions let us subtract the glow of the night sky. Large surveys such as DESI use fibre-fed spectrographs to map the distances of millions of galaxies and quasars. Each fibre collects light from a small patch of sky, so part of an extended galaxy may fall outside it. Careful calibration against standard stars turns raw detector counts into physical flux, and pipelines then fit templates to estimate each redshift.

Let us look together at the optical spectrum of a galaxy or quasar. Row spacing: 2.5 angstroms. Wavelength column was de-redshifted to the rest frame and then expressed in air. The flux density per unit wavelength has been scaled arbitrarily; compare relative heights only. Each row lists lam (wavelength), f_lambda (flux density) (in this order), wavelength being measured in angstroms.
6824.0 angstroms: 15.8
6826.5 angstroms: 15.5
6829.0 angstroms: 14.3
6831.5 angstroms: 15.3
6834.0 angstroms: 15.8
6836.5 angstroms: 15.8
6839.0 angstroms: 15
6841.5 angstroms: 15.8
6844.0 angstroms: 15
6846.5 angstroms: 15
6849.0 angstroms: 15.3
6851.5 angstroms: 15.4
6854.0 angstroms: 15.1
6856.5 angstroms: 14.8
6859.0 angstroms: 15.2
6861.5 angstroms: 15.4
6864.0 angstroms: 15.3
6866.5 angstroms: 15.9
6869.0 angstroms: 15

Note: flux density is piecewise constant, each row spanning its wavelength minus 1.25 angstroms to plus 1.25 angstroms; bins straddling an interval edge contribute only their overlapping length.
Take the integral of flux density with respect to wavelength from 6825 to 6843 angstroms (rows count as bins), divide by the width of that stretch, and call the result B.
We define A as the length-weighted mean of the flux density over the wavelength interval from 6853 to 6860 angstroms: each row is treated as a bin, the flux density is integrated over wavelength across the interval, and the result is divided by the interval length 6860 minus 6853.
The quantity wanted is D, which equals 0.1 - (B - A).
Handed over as -0.23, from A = 15.0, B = 15.4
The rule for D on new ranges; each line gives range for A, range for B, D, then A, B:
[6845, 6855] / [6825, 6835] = 0.07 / 15.2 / 15.2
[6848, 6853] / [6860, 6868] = -0.07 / 15.3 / 15.5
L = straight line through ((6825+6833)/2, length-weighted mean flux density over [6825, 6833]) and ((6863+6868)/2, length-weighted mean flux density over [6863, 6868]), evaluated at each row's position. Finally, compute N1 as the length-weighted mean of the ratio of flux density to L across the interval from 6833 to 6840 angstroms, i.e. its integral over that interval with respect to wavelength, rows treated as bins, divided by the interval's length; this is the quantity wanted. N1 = 1.02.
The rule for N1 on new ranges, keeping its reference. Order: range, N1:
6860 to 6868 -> 1.00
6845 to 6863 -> 0.98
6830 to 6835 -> 1.02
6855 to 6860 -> 0.97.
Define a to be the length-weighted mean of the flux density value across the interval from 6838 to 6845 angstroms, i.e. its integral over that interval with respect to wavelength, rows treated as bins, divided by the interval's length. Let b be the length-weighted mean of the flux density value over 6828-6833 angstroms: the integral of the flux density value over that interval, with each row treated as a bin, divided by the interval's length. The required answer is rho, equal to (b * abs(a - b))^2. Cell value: 37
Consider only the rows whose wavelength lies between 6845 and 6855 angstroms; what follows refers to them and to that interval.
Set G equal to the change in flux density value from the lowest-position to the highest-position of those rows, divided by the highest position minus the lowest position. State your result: 0.013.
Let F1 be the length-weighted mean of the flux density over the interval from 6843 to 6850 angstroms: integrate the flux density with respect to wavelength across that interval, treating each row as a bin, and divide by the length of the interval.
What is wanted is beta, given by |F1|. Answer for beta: 15.1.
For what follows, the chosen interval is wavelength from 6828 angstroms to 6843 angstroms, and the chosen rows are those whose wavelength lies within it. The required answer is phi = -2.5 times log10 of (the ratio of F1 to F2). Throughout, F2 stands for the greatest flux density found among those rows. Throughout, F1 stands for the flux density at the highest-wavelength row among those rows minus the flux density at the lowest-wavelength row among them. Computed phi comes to 2.6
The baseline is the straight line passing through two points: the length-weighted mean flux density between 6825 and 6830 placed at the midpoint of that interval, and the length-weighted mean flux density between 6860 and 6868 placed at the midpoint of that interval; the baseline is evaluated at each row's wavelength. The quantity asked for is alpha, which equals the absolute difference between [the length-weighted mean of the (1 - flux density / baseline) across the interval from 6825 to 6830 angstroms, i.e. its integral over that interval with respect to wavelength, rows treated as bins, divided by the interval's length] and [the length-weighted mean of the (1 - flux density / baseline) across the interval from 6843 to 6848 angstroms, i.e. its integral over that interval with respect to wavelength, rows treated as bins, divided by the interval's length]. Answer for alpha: 0.015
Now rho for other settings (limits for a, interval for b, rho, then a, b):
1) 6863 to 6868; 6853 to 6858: 89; 15.6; 15.0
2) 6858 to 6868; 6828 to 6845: 5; 15.4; 15.3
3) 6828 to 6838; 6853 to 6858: 29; 15.3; 15.0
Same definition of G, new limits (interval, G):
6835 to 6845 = -0.107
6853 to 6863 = 0.040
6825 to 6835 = 0.040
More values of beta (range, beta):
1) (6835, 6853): 15.3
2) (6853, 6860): 15.0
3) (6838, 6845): 15.3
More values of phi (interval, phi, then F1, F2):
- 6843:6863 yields 4.0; 0.40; 15.4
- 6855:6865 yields 3.7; 0.50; 15.4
